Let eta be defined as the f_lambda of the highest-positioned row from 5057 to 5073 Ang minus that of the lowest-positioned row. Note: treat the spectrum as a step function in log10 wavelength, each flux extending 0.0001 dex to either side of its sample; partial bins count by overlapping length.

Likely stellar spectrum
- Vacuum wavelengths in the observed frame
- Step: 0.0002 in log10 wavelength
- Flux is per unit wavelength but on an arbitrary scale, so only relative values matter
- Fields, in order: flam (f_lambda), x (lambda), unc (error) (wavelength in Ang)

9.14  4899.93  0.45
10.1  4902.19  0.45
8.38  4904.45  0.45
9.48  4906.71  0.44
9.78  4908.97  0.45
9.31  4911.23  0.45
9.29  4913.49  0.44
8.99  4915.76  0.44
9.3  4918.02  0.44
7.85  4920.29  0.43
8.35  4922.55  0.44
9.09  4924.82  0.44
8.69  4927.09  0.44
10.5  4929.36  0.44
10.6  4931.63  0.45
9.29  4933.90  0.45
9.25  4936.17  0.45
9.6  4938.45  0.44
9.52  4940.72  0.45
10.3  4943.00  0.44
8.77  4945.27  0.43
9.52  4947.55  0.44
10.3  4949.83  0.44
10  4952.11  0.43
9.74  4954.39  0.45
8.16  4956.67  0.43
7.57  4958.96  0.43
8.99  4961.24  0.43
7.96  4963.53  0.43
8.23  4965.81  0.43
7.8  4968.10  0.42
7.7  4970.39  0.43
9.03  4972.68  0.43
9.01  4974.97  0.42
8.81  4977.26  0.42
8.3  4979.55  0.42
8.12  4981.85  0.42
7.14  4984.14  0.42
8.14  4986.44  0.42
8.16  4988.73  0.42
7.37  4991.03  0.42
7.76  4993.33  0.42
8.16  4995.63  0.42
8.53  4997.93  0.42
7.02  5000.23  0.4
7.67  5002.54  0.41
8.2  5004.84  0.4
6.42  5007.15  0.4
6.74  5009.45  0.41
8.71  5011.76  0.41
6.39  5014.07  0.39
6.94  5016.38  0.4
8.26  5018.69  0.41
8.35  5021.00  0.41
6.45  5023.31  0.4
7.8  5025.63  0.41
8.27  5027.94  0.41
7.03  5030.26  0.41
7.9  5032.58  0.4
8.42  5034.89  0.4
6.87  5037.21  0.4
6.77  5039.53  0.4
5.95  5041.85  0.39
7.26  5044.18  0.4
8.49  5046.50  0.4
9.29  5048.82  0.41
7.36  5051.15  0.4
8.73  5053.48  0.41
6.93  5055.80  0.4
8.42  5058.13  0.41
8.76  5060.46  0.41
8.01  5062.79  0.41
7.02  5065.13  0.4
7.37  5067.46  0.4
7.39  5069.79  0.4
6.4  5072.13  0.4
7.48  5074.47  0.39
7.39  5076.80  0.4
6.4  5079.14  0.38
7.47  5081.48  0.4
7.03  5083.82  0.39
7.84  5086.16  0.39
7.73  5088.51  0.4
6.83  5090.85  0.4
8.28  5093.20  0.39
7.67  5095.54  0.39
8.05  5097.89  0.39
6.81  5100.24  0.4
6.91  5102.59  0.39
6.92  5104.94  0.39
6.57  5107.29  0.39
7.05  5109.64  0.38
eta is -2.0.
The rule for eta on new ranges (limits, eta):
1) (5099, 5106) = 0.1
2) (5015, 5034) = 1.0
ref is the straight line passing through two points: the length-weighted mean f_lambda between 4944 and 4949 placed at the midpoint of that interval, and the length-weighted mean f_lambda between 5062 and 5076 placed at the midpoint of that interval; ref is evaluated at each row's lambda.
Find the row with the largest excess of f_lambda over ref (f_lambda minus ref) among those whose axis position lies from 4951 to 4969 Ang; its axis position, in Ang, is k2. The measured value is 4952.11 Ang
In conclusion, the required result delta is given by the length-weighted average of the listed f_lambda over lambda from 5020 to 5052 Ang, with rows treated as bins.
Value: 7.6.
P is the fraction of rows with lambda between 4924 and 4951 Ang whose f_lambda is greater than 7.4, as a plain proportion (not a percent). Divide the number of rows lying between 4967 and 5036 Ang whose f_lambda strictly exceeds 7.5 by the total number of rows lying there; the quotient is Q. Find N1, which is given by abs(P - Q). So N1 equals 0.30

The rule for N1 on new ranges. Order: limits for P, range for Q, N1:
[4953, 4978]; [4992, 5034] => 0.39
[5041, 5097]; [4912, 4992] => 0.44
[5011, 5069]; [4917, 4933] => 0.48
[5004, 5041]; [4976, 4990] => 0.33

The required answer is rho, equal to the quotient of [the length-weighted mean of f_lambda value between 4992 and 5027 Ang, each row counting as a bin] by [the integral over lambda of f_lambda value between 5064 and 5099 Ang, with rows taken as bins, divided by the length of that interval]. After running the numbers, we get 1.03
